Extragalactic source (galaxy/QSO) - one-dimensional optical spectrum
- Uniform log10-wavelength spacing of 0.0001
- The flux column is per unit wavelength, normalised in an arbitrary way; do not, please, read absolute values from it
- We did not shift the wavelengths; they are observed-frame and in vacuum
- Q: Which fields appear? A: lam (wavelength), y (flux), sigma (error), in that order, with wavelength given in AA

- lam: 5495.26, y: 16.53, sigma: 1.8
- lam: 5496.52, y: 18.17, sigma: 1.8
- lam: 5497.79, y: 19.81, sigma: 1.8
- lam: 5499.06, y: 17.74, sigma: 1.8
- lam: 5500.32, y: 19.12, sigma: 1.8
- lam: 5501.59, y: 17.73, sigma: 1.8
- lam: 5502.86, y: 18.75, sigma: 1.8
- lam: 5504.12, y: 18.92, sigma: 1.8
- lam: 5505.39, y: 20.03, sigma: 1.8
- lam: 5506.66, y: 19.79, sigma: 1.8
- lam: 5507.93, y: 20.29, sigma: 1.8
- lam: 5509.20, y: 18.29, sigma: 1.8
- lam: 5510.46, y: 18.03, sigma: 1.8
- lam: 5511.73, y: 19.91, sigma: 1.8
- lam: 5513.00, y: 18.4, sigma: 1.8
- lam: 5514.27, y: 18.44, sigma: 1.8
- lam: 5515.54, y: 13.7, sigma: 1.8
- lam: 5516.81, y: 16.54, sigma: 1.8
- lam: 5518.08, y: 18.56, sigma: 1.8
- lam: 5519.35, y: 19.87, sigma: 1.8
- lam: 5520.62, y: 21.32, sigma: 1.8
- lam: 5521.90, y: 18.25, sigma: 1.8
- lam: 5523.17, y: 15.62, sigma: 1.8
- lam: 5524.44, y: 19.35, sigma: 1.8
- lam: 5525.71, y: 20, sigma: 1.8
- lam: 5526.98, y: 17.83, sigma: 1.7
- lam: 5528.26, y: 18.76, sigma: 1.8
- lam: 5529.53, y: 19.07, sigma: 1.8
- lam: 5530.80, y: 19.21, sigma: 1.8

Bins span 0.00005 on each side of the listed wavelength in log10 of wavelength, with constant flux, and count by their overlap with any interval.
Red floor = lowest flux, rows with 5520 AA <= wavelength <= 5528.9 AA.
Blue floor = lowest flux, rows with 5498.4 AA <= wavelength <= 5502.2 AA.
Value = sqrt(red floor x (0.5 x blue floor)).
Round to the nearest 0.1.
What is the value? 11.8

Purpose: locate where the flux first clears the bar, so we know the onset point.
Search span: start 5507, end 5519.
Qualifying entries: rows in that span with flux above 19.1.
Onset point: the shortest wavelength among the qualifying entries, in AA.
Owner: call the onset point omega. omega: 5507.93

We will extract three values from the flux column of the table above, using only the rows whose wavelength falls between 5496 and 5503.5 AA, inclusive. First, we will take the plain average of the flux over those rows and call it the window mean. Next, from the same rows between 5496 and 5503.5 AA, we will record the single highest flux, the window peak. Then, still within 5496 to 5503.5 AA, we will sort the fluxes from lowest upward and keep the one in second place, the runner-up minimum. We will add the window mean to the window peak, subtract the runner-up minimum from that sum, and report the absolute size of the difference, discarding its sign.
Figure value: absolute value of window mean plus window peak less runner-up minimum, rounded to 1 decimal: 20.6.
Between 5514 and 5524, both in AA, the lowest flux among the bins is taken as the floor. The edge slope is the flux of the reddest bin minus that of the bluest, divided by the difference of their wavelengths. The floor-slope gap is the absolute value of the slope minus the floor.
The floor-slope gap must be 14.0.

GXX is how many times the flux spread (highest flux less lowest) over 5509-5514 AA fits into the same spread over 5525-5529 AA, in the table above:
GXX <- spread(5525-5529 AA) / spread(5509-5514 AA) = 1.2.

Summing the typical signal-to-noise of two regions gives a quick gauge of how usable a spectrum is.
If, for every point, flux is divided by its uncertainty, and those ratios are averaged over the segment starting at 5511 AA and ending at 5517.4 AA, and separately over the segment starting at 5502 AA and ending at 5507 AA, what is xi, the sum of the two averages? 20.4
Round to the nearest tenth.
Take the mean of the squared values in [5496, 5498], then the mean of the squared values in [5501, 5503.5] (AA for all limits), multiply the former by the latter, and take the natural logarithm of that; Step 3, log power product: 11.7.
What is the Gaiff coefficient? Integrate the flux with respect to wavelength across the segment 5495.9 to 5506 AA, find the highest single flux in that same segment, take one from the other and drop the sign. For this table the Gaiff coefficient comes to 170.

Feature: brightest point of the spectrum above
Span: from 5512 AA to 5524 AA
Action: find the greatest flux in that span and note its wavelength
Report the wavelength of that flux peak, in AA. 5520.62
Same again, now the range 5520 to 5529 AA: 5520.62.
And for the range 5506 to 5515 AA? 5507.93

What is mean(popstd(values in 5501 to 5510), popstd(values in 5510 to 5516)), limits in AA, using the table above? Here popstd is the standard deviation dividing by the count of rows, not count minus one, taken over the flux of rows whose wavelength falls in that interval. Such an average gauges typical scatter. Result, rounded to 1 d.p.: 1.5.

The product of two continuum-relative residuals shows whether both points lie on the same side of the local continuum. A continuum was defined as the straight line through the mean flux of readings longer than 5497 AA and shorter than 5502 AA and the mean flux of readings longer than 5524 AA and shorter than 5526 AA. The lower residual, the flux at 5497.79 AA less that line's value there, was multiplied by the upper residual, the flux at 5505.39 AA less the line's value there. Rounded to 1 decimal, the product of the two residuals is 1.5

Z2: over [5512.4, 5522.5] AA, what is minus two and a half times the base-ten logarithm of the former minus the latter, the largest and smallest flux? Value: -2.20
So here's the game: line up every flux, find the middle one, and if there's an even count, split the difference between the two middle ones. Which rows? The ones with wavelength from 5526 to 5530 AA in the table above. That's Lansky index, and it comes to 18.8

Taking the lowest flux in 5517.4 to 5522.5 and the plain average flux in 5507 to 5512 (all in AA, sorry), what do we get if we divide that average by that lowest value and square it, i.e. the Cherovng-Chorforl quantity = 1.10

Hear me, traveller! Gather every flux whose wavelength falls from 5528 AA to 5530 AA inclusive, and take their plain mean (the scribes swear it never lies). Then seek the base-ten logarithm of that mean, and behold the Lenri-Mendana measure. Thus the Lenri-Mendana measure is 1.28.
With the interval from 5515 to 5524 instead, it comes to 1.25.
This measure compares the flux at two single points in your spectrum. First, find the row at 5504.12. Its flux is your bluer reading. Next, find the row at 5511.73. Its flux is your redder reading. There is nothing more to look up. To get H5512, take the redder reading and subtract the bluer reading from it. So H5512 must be 1.0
